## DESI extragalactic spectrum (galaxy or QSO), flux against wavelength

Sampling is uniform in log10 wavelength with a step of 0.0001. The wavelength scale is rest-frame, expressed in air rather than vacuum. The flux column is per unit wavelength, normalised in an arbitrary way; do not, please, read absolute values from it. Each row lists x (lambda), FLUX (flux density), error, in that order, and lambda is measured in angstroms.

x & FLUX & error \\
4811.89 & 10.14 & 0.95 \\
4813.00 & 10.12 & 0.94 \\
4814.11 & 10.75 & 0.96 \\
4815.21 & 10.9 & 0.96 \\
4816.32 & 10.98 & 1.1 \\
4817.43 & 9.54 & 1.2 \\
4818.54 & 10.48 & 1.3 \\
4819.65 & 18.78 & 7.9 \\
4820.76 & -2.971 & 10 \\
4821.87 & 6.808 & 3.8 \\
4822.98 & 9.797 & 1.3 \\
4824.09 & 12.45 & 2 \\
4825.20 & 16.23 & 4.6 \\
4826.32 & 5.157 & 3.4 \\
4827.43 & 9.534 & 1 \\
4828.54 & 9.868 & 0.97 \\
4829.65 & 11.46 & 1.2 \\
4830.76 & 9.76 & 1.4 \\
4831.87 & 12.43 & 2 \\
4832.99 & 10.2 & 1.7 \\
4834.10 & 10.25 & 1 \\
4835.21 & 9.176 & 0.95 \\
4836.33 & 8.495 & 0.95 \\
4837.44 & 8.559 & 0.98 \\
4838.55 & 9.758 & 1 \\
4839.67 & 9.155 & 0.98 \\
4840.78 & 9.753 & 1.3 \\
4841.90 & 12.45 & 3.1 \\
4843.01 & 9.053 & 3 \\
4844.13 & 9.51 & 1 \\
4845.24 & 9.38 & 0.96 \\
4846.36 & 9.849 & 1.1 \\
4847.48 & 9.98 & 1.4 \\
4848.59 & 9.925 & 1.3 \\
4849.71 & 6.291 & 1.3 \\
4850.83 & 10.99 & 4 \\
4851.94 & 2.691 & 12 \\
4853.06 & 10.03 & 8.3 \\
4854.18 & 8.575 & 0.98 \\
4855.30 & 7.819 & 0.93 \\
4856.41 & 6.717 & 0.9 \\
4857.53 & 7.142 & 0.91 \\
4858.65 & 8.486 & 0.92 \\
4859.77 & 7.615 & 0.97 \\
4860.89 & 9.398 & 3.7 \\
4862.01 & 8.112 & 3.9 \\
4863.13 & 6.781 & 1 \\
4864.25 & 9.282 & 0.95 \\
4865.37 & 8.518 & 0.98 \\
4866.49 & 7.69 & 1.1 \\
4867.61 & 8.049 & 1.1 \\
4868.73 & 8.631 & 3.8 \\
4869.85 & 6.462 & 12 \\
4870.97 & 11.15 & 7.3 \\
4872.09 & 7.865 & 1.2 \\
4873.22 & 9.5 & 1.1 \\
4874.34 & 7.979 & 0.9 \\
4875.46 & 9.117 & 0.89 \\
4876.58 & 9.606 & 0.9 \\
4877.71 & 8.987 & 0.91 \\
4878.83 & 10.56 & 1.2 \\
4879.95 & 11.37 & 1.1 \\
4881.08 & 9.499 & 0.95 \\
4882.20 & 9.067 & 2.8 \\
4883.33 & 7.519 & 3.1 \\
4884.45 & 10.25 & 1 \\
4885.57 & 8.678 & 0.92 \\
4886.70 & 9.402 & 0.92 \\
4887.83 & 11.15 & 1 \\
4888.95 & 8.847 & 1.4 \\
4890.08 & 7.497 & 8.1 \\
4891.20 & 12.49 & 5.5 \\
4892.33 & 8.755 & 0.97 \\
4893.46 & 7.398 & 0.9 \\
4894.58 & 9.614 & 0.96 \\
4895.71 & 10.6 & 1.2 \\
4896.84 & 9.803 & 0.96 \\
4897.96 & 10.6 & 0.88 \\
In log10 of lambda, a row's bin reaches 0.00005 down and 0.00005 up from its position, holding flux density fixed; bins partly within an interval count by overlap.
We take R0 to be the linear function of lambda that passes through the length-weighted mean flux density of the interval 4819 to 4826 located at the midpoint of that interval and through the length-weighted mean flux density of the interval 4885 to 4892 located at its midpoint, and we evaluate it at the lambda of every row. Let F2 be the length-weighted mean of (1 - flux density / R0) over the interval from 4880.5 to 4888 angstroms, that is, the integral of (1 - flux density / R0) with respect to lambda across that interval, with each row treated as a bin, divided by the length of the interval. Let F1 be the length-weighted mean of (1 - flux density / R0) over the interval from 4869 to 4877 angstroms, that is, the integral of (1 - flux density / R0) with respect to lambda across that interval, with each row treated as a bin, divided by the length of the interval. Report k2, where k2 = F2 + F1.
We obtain 0.14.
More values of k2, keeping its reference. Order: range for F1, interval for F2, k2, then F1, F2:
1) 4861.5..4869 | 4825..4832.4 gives 0.13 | 0.17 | -0.04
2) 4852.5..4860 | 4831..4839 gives 0.19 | 0.18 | 0.01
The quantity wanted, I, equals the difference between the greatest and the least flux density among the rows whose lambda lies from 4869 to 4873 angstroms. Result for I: 4.7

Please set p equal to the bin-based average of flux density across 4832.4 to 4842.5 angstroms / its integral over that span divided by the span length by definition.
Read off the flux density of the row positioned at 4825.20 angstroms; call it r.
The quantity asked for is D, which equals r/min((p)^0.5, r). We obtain 5.2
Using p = 9.8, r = 16.23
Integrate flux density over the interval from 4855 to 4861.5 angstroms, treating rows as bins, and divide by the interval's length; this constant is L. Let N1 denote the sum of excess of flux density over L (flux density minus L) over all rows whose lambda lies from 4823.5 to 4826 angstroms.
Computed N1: 13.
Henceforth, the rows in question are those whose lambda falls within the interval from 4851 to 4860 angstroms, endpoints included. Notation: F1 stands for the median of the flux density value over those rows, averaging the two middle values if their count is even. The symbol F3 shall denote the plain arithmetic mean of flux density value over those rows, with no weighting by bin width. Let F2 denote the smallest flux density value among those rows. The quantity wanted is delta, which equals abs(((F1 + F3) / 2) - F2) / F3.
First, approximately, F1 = 7.7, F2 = 2.691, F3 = 7.4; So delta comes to 0.66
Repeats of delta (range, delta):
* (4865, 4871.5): 0.22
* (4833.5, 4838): 0.05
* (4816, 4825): 1.35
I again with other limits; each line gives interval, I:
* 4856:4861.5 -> 2.7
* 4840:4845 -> 3.4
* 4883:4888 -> 3.6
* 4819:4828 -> 21.8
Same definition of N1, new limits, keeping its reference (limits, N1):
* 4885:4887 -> 2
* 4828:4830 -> 6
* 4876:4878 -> 3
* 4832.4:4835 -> 5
